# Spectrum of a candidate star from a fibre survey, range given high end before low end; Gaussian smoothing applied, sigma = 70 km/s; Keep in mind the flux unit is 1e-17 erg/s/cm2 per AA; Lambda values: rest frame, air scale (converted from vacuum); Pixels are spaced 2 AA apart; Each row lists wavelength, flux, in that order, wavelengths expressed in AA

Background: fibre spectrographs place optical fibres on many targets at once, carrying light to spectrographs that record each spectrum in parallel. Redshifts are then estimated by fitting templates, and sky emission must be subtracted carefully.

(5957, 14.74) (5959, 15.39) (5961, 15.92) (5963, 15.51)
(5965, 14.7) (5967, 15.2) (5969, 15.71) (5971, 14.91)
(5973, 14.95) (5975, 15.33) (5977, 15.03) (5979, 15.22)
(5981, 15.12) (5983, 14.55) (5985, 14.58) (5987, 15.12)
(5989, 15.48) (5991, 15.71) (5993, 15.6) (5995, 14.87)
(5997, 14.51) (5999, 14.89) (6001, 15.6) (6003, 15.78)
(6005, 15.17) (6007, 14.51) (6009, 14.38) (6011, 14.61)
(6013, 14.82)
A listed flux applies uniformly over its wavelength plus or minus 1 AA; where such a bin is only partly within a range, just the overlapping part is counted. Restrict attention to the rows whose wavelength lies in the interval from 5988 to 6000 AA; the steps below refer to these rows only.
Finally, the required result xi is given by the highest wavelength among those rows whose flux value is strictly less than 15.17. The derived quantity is 5999 AA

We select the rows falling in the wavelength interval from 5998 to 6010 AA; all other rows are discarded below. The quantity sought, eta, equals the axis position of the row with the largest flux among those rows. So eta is 6003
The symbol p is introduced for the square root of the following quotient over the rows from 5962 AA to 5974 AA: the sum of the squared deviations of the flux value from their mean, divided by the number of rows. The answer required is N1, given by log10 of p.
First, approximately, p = 0.35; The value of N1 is -0.45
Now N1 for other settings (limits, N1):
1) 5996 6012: -0.30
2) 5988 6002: -0.36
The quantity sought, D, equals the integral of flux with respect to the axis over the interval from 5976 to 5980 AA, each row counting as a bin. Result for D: 60.5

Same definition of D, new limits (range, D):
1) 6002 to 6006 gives 61.9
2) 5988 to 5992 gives 62.4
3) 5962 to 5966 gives 60.4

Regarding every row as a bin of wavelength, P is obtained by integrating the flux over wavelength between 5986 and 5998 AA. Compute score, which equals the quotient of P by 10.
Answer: 18.3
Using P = 183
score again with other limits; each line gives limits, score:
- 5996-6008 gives 18.1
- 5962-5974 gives 18.2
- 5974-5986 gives 18.0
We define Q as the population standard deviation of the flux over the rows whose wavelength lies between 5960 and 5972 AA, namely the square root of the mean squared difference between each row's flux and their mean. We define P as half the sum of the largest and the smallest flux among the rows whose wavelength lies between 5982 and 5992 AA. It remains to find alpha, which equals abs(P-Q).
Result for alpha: 14.7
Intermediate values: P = 15.1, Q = 0.43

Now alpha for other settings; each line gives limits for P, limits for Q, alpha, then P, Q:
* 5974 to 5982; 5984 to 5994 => 14.8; 15.2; 0.41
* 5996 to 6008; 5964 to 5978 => 14.8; 15.1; 0.31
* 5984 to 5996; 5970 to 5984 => 14.9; 15.1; 0.23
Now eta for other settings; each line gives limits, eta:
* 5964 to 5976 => 5969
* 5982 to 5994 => 5991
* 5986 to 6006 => 6003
